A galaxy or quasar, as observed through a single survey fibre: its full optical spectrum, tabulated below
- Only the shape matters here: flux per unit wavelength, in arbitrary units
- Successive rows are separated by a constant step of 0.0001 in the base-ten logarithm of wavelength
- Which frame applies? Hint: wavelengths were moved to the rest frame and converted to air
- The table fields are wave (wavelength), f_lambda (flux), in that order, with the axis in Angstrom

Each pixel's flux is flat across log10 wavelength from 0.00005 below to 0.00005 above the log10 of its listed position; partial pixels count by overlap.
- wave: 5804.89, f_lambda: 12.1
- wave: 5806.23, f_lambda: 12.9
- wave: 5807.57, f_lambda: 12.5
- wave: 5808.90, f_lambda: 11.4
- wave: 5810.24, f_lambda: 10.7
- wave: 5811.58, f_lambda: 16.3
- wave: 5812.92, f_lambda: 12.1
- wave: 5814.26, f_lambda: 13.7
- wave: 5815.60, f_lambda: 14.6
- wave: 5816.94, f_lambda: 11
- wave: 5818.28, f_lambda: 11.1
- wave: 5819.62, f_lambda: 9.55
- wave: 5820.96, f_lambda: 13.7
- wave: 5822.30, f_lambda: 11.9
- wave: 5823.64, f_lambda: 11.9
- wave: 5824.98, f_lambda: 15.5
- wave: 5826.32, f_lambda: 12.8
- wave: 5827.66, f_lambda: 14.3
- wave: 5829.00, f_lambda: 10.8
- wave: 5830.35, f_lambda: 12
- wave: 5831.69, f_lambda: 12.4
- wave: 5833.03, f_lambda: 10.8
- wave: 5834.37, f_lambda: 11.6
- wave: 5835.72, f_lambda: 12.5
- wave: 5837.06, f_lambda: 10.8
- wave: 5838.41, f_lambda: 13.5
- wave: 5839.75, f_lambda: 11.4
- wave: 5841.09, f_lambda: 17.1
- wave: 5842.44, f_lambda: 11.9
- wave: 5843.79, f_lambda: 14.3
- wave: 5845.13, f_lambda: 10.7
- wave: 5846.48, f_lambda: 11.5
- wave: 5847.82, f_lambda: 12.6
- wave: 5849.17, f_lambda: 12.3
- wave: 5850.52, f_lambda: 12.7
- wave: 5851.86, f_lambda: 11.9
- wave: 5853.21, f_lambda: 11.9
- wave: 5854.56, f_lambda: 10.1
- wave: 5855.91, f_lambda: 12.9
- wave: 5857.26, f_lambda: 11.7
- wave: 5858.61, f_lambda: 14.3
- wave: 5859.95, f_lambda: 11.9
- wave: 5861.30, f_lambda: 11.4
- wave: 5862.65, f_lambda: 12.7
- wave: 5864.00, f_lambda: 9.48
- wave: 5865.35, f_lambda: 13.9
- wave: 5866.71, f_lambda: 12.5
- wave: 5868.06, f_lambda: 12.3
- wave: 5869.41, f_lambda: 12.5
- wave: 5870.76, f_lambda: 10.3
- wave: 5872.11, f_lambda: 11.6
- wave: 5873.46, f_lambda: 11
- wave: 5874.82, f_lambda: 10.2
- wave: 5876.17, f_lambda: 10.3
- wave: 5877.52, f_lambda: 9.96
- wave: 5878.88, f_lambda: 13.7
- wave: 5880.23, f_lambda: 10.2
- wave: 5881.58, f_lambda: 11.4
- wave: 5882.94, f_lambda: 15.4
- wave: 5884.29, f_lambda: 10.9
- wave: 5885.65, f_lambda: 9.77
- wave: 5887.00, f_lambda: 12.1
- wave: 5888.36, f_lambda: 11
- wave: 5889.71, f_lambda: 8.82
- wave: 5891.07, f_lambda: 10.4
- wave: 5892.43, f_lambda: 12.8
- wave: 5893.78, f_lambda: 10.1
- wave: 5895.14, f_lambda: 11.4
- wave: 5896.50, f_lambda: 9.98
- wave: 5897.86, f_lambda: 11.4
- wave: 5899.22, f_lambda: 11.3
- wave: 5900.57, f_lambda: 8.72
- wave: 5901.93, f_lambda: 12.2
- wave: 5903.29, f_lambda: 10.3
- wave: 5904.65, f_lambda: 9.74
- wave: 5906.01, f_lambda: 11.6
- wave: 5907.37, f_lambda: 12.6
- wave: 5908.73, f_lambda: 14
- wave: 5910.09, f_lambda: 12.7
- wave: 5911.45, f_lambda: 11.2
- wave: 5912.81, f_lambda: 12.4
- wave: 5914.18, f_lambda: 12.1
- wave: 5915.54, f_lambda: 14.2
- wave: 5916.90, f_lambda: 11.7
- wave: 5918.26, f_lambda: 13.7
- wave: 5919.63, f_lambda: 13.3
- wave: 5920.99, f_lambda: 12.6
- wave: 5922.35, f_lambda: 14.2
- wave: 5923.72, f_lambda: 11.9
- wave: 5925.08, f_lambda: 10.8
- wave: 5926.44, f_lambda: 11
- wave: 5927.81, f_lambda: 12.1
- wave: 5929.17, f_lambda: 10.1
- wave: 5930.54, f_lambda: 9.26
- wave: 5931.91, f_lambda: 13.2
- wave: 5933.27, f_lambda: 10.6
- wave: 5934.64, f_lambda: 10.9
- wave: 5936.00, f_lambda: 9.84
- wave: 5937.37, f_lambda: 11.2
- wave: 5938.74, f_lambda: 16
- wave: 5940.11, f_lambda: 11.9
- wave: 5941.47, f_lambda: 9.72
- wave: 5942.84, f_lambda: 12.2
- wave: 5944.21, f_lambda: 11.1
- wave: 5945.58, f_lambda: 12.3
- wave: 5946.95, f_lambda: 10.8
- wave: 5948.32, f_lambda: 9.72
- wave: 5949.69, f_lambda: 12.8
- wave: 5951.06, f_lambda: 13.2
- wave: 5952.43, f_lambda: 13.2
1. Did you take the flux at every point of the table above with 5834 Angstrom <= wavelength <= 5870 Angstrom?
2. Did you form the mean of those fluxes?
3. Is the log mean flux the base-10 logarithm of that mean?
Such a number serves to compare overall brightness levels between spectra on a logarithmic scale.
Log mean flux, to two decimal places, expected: 1.09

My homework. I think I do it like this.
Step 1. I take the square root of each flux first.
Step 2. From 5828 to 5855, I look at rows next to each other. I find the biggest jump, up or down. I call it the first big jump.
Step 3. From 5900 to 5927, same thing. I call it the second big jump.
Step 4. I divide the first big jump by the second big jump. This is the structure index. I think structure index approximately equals 1.41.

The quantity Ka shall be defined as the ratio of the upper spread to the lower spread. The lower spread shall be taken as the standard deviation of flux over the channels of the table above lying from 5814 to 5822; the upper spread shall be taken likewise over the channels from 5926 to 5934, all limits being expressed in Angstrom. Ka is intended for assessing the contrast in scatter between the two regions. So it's 0.7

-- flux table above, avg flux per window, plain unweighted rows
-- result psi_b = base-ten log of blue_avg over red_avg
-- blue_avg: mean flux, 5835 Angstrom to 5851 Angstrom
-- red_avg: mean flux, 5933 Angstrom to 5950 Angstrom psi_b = 0.041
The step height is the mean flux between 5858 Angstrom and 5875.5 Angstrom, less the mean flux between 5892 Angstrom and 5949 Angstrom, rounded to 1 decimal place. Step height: 0.2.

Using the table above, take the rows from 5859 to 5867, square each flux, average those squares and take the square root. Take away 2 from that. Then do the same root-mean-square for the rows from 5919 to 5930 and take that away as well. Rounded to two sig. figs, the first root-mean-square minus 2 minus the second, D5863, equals -2.0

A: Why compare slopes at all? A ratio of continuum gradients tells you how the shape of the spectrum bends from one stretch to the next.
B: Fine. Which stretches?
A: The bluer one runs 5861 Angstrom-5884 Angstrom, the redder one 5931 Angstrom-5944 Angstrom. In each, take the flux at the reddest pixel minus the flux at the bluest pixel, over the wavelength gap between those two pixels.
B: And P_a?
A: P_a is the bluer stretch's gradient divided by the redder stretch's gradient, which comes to -2.0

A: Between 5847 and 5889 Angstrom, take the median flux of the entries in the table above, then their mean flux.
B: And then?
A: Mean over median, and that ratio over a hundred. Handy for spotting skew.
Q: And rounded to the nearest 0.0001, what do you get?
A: 0.0099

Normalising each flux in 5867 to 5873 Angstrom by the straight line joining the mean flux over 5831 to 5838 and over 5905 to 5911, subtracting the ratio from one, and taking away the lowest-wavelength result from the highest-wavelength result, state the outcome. 0.062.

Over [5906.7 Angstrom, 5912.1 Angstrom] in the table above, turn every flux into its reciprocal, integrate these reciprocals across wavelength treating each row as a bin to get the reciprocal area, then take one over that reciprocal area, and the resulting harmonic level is 2.3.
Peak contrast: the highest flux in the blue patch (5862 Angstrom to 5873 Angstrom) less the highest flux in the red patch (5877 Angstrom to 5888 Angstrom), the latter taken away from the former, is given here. -1.5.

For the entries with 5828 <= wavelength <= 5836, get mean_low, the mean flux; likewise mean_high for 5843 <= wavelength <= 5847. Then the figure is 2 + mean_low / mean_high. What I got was 2.96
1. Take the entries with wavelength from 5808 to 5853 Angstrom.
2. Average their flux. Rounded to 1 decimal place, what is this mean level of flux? 12.5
